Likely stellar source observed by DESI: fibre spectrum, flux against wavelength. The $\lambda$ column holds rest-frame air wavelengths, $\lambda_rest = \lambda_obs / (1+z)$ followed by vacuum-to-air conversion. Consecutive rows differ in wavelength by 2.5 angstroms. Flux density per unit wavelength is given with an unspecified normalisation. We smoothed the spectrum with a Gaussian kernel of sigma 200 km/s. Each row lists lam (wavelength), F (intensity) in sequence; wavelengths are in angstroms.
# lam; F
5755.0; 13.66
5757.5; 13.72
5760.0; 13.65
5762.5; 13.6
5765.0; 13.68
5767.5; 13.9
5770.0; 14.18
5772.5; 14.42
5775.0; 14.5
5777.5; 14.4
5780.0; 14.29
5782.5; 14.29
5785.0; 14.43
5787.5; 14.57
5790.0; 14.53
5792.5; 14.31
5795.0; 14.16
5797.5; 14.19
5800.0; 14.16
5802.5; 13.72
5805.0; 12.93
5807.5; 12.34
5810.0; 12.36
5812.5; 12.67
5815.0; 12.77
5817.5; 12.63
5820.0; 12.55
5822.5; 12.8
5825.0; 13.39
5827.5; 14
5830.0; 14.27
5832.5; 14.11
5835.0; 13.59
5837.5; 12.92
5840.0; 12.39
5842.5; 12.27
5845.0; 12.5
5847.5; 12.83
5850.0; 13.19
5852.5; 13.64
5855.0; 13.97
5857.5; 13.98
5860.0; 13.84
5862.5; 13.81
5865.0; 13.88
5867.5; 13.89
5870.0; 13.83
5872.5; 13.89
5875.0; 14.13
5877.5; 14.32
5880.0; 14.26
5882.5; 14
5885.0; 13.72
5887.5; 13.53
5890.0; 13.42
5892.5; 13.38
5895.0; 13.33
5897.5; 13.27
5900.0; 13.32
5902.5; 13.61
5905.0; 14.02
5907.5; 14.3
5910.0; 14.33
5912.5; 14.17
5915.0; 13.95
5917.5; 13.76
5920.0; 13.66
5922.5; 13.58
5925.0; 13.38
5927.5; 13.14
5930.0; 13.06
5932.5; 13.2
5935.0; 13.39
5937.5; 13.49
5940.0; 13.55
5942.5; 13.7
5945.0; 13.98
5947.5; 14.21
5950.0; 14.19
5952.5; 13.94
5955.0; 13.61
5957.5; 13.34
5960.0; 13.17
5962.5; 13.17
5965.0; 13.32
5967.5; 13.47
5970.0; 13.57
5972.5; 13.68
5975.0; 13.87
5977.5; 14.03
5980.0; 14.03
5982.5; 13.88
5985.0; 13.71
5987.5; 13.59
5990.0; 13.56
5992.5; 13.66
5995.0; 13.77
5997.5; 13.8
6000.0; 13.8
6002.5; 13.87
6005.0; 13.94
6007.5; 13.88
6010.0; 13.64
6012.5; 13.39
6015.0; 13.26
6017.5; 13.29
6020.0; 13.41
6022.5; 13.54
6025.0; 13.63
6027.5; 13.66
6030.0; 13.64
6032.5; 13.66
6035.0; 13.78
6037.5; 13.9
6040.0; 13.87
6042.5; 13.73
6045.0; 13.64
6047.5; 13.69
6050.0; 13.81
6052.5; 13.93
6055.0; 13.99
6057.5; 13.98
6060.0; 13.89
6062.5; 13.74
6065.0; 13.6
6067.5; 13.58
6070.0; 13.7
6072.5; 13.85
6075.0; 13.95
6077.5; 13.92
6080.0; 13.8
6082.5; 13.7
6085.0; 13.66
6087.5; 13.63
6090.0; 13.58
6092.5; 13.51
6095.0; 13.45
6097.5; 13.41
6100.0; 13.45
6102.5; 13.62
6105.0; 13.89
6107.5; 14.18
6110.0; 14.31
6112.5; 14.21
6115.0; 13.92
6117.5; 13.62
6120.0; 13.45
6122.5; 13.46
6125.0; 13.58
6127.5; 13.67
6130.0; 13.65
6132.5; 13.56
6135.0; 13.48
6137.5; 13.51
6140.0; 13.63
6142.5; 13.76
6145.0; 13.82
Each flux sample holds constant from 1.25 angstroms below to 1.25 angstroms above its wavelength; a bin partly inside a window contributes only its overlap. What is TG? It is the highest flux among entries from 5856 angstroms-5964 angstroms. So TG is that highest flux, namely 14.33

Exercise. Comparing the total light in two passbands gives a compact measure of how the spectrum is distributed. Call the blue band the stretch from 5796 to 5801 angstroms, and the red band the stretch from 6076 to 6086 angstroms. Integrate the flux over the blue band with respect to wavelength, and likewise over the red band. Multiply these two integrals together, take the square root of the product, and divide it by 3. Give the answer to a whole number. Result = 33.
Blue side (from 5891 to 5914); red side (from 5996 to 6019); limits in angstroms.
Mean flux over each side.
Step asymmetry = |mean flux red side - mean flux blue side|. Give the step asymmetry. 0.10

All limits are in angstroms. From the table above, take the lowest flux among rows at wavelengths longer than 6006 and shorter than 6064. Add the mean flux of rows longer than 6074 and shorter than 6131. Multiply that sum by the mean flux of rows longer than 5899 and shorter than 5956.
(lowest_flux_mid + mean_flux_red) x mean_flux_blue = 370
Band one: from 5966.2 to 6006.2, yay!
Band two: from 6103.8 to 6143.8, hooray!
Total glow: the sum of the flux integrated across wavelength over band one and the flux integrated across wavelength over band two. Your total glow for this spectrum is 1100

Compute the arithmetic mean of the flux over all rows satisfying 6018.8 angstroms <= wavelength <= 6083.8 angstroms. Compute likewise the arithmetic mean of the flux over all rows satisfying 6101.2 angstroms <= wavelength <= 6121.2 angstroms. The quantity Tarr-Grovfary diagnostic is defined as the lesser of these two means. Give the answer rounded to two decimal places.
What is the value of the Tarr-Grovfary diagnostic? 13.75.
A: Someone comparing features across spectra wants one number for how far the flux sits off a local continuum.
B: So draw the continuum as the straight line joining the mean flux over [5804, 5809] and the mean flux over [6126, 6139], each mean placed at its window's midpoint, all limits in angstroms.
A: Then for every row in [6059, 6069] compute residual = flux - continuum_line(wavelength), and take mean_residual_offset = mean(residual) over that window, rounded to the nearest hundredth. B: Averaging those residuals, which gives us 0.33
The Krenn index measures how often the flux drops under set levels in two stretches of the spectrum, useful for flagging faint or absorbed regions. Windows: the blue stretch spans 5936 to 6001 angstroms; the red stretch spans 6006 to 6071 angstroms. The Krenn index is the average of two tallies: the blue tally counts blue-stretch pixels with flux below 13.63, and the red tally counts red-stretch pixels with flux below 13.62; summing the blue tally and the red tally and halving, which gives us 9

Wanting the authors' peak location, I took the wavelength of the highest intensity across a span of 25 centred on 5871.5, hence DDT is 5877.5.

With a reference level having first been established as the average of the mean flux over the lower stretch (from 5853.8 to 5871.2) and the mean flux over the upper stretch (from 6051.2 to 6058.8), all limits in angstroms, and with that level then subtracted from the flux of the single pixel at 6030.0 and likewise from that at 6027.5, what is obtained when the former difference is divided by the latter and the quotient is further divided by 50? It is 0.022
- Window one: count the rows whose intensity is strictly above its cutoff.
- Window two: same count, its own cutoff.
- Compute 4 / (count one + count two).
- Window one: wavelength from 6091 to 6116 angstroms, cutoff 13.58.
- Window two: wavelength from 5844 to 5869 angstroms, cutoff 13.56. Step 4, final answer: 0.308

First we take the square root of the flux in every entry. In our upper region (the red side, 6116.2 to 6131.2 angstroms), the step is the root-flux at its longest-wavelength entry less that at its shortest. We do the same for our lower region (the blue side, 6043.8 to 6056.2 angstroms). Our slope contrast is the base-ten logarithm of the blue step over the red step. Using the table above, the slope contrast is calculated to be 1.1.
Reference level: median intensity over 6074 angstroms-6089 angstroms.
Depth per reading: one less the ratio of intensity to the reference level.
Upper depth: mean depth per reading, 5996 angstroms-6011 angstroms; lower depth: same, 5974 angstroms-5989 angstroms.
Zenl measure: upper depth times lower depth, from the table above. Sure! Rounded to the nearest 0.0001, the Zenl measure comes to 0.0000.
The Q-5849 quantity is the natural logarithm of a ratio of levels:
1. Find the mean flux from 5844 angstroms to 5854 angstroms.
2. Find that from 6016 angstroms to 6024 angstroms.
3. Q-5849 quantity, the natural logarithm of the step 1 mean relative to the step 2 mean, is -0.03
